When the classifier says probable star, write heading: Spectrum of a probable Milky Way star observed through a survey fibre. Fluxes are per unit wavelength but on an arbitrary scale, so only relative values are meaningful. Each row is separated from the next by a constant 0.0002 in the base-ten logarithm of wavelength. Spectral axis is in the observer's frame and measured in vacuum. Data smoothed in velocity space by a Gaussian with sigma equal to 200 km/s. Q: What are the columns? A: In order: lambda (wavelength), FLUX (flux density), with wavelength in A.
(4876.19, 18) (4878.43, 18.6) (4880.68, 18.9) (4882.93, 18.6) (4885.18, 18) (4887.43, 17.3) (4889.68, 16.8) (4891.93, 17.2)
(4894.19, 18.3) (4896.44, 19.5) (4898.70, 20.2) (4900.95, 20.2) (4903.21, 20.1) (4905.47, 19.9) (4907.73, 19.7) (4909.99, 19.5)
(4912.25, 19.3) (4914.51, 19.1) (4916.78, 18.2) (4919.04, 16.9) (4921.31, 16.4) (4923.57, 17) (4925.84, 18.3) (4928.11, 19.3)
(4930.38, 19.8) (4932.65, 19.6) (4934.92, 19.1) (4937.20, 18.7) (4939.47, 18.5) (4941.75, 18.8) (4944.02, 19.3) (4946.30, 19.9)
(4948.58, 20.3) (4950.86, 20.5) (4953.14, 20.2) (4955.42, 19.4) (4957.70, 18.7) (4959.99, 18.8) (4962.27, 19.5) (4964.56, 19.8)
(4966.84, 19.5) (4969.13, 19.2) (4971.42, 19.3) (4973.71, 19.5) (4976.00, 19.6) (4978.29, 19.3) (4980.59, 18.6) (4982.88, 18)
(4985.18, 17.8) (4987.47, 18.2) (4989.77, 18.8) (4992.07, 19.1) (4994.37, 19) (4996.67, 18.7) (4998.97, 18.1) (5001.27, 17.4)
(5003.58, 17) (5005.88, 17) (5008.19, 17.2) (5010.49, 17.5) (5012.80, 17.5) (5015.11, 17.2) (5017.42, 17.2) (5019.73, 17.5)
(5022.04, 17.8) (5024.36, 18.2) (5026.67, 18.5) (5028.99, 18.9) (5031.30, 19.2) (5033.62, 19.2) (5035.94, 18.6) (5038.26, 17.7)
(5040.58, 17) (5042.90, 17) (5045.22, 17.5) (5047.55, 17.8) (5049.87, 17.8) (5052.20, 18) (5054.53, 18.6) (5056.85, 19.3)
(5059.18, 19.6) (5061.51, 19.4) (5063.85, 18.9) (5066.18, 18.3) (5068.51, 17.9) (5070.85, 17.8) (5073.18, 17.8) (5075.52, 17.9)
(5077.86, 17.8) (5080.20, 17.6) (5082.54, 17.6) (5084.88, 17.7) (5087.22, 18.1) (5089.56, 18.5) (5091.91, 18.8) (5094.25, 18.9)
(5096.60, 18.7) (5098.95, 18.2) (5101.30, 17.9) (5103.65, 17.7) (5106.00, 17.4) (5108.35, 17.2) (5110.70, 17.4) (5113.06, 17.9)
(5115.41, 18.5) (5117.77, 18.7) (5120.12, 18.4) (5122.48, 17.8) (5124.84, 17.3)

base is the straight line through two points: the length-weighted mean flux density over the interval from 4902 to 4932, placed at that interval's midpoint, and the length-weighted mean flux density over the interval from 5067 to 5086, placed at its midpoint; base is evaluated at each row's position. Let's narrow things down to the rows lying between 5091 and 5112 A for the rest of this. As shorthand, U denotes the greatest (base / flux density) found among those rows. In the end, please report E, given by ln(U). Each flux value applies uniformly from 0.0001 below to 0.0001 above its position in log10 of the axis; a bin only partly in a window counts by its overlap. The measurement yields 0.022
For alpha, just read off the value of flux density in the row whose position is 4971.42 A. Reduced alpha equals 19.3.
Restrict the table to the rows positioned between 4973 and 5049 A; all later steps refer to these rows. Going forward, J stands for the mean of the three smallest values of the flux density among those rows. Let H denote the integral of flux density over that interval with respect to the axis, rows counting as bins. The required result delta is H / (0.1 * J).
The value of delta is 809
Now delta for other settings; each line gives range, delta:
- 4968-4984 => 164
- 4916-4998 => 926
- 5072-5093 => 214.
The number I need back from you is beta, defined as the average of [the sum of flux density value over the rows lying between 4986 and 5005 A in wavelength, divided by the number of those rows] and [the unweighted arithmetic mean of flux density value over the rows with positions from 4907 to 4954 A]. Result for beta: 18.63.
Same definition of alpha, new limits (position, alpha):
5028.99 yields 18.9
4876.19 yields 18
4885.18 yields 18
